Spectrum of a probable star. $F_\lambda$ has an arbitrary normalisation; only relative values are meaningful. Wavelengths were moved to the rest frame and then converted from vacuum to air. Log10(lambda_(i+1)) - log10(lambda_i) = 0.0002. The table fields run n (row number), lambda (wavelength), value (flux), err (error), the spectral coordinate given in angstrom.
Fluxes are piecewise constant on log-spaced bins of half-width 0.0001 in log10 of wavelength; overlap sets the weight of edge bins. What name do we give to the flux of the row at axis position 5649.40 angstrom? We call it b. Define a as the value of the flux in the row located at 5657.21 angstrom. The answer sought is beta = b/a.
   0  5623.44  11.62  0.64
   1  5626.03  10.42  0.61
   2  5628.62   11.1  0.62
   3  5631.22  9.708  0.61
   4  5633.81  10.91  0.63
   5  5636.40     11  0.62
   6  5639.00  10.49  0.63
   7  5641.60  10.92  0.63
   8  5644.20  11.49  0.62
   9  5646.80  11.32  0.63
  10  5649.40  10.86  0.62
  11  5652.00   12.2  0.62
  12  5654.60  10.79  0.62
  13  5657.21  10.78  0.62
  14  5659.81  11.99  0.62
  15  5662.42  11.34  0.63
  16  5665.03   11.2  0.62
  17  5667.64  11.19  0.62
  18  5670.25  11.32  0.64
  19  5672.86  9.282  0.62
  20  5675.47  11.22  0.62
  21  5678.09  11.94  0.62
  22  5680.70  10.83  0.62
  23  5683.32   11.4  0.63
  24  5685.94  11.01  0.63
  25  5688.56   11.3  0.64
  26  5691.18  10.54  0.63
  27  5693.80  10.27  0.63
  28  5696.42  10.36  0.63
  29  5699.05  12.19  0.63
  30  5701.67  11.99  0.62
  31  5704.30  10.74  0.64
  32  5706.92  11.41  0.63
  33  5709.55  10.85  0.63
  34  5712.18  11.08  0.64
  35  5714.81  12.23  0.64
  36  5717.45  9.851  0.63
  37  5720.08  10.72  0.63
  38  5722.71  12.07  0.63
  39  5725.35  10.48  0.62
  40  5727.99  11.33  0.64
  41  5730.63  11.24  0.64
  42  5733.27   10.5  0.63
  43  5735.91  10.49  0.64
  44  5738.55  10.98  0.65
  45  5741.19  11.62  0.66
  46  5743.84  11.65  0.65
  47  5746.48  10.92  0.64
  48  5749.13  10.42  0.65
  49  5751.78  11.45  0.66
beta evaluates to 1.01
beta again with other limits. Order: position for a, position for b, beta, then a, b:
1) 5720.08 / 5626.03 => 0.97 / 10.72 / 10.42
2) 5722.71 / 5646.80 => 0.94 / 12.07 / 11.32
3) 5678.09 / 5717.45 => 0.83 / 11.94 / 9.851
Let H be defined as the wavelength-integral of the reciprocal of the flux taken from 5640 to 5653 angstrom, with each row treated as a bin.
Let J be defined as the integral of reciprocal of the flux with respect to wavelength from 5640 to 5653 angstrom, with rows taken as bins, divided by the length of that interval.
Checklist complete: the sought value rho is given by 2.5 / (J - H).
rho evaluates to -2.35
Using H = 1.15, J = 0.0885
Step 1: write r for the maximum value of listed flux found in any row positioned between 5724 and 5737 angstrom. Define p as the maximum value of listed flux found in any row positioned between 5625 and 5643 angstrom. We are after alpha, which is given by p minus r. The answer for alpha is -0.23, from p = 11.1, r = 11.33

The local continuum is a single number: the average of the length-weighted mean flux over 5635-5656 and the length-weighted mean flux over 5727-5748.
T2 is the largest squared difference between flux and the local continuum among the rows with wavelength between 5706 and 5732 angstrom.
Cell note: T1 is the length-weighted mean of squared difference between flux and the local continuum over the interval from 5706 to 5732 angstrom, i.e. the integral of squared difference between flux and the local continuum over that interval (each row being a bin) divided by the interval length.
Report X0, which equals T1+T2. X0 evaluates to 2.0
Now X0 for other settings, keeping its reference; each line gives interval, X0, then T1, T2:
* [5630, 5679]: 3.8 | 0.47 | 3.3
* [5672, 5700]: 3.9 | 0.59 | 3.3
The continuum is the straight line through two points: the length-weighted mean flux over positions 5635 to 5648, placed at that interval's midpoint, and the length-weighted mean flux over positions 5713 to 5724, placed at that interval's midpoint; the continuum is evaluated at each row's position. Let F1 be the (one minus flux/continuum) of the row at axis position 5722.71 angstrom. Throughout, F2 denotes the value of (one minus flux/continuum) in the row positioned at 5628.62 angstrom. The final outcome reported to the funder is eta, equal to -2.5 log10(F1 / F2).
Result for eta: -2.4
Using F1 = -0.08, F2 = -0.01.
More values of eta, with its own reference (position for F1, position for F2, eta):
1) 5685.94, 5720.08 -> 1.5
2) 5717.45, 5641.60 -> -2.6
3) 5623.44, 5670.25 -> -1.2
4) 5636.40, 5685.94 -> 1.7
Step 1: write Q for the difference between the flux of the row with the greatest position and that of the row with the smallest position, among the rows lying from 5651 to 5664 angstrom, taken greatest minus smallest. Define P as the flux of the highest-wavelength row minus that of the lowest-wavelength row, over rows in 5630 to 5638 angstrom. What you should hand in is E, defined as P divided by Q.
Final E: -1.5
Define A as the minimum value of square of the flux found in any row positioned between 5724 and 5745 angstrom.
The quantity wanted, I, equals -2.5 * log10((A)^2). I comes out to -10.2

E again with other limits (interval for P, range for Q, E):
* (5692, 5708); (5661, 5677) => -9.5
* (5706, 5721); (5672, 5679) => -0.3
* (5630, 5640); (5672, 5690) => 0.4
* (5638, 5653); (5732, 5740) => 3.6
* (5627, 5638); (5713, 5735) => 0.1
